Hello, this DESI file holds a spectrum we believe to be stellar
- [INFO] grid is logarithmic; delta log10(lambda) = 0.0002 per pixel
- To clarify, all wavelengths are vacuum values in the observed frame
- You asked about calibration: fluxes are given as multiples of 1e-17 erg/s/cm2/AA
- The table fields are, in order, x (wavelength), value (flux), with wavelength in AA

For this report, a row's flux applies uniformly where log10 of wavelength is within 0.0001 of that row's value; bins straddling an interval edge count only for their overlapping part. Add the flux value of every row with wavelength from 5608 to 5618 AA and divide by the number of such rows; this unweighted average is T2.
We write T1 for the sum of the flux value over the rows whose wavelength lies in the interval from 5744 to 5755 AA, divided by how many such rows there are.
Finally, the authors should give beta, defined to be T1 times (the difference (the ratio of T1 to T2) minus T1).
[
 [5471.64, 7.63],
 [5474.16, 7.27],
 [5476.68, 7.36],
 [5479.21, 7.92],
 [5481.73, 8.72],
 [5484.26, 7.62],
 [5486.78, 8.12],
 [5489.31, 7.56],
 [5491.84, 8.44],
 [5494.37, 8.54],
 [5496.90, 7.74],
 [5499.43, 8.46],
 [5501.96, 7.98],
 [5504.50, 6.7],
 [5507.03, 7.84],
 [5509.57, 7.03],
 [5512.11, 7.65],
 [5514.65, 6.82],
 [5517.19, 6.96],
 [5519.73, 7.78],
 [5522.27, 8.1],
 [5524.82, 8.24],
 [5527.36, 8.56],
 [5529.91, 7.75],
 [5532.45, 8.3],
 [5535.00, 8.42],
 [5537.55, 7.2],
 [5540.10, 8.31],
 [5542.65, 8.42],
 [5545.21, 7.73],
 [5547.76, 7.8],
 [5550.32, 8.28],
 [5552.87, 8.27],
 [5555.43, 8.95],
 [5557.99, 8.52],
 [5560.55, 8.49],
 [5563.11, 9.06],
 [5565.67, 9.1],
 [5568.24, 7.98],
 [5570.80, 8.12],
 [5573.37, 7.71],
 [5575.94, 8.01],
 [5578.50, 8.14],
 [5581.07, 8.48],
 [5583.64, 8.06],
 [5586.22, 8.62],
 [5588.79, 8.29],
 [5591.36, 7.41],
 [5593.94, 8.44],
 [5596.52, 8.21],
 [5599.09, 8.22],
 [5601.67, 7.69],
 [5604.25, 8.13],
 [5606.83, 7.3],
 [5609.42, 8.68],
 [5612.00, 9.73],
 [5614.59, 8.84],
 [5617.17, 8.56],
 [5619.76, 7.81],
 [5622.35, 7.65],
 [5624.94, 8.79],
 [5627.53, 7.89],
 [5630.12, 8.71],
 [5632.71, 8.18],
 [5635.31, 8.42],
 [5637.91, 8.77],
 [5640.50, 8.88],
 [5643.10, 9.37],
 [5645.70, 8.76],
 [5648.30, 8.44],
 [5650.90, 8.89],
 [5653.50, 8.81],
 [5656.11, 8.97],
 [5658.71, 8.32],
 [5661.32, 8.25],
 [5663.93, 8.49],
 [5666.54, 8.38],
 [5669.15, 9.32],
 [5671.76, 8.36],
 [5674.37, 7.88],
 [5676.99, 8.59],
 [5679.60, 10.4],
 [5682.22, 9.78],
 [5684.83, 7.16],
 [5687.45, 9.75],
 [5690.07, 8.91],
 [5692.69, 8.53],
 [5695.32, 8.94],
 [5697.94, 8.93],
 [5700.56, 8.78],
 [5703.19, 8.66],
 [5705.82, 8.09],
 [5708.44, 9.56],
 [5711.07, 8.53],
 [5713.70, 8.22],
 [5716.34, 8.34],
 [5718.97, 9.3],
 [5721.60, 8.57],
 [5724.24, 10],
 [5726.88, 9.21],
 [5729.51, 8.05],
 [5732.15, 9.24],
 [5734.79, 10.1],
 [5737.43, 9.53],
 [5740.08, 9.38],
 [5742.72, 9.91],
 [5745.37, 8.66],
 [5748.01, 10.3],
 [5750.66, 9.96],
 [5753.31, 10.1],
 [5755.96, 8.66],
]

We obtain -84.5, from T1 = 9.8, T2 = 9.0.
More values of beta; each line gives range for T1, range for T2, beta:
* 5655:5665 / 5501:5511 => -62.6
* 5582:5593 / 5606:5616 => -57.9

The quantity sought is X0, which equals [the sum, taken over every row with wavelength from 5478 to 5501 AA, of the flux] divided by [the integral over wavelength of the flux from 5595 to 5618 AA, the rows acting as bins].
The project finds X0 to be 0.380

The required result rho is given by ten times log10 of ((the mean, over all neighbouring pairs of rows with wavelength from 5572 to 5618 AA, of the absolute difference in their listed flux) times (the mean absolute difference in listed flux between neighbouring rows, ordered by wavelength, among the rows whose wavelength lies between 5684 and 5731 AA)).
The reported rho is -3.6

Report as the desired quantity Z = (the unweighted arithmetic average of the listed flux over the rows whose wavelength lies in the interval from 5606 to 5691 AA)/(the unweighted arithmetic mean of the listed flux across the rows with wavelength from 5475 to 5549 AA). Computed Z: 1.10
